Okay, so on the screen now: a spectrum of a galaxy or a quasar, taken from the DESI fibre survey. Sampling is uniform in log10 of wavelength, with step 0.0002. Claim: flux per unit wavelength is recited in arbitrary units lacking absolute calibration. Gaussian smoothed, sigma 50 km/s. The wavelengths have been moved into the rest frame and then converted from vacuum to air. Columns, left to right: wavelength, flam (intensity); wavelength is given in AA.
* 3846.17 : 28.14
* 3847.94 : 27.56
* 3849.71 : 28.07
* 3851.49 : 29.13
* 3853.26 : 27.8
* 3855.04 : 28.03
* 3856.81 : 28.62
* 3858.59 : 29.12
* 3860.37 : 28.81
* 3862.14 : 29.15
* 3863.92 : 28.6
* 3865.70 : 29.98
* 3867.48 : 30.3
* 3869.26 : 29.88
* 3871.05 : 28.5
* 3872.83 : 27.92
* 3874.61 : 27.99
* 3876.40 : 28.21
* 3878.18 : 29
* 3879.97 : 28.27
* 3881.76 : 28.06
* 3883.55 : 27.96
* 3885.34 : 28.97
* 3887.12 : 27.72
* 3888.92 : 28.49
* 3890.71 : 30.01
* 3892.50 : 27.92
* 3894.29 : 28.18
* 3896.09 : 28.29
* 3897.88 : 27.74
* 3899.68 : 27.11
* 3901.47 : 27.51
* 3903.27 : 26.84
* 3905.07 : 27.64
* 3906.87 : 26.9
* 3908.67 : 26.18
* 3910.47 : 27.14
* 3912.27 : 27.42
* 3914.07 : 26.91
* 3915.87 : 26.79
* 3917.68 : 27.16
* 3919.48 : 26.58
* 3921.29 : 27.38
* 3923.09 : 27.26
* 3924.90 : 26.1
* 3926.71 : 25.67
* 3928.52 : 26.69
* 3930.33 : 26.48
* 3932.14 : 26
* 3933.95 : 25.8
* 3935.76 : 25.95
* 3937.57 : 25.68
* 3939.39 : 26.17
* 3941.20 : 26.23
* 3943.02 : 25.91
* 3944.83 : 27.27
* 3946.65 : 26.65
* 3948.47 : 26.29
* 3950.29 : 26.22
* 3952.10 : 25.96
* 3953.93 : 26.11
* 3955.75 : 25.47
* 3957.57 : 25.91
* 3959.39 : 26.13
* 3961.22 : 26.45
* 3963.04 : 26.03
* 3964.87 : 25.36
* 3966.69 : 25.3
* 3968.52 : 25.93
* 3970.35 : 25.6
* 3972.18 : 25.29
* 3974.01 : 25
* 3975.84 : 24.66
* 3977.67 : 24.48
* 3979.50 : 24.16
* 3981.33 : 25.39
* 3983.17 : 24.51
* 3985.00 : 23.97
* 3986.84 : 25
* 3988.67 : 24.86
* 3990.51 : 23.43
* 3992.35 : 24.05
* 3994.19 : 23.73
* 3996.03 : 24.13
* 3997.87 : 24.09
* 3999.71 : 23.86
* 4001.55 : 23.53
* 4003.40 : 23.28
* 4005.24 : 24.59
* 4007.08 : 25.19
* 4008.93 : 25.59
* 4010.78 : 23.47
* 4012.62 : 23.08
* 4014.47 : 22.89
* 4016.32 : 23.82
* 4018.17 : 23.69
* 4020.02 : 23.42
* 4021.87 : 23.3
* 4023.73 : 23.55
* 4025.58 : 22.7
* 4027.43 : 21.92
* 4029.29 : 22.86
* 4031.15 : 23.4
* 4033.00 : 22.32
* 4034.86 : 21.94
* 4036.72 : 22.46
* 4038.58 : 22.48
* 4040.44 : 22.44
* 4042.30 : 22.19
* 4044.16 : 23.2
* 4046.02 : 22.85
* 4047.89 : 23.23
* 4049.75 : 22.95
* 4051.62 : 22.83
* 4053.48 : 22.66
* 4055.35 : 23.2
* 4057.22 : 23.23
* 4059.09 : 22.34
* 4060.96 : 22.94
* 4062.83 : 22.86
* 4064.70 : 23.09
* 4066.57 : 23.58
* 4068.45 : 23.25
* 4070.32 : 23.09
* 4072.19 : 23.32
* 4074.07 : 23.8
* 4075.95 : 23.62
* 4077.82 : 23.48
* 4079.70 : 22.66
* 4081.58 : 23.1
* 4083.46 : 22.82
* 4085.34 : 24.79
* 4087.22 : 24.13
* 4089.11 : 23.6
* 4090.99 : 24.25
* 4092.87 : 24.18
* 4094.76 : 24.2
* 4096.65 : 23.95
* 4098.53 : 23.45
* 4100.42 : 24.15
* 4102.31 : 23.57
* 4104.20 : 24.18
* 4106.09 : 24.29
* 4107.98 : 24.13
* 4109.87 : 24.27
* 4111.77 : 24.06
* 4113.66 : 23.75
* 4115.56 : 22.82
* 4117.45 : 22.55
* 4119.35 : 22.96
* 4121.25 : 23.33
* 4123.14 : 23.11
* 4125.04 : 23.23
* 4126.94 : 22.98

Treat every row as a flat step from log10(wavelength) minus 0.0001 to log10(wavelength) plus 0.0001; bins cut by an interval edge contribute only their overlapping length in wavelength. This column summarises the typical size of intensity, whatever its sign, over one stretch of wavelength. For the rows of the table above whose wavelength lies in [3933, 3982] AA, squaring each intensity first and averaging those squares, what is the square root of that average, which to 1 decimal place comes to 25.8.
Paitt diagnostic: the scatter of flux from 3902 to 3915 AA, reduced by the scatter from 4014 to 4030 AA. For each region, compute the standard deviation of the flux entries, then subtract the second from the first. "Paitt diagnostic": -0.13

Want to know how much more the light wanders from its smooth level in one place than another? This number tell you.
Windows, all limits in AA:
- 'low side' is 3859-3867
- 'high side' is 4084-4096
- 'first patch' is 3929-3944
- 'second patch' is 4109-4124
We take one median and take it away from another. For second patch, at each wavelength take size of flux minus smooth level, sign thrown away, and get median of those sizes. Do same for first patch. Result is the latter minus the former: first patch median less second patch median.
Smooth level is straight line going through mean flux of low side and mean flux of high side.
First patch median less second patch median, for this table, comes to 1.1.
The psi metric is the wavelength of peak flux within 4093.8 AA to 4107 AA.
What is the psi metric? 4106.09 AA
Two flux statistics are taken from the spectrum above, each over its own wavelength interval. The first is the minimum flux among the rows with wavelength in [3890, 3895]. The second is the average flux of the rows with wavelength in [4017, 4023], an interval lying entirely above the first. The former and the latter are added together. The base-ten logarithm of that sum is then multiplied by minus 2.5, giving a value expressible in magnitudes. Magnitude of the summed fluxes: -4.28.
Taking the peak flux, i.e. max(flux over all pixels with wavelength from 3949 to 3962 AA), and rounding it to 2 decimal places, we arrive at 26.45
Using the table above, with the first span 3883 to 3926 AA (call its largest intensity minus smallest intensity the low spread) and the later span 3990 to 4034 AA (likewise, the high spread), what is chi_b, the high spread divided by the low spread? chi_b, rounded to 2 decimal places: 0.94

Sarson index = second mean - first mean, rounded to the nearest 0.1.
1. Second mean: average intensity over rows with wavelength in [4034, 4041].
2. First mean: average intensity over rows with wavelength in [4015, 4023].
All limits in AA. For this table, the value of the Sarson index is -1.2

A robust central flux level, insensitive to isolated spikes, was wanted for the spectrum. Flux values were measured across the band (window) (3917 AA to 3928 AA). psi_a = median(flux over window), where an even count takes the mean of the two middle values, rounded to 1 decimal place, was 26.9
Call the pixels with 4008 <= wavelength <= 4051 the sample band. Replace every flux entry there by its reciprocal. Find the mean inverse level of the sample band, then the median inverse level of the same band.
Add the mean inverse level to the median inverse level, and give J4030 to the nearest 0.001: 0.087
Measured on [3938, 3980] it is 0.077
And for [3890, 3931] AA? 0.074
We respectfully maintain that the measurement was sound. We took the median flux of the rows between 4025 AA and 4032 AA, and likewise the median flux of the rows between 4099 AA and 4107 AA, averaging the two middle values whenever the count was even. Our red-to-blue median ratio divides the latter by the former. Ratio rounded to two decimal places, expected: 1.06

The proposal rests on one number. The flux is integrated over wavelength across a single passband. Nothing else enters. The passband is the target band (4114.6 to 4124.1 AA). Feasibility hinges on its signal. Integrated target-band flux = 218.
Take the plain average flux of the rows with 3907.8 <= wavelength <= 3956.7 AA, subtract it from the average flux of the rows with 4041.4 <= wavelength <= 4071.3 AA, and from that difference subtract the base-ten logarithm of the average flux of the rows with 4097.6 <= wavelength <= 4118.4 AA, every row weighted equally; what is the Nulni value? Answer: -4.8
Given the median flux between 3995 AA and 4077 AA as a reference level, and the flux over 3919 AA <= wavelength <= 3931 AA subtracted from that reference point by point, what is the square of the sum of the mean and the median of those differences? 45.5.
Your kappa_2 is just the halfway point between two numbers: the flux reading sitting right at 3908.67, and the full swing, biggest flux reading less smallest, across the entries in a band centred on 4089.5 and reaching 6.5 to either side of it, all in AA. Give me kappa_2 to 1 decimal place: 14.1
